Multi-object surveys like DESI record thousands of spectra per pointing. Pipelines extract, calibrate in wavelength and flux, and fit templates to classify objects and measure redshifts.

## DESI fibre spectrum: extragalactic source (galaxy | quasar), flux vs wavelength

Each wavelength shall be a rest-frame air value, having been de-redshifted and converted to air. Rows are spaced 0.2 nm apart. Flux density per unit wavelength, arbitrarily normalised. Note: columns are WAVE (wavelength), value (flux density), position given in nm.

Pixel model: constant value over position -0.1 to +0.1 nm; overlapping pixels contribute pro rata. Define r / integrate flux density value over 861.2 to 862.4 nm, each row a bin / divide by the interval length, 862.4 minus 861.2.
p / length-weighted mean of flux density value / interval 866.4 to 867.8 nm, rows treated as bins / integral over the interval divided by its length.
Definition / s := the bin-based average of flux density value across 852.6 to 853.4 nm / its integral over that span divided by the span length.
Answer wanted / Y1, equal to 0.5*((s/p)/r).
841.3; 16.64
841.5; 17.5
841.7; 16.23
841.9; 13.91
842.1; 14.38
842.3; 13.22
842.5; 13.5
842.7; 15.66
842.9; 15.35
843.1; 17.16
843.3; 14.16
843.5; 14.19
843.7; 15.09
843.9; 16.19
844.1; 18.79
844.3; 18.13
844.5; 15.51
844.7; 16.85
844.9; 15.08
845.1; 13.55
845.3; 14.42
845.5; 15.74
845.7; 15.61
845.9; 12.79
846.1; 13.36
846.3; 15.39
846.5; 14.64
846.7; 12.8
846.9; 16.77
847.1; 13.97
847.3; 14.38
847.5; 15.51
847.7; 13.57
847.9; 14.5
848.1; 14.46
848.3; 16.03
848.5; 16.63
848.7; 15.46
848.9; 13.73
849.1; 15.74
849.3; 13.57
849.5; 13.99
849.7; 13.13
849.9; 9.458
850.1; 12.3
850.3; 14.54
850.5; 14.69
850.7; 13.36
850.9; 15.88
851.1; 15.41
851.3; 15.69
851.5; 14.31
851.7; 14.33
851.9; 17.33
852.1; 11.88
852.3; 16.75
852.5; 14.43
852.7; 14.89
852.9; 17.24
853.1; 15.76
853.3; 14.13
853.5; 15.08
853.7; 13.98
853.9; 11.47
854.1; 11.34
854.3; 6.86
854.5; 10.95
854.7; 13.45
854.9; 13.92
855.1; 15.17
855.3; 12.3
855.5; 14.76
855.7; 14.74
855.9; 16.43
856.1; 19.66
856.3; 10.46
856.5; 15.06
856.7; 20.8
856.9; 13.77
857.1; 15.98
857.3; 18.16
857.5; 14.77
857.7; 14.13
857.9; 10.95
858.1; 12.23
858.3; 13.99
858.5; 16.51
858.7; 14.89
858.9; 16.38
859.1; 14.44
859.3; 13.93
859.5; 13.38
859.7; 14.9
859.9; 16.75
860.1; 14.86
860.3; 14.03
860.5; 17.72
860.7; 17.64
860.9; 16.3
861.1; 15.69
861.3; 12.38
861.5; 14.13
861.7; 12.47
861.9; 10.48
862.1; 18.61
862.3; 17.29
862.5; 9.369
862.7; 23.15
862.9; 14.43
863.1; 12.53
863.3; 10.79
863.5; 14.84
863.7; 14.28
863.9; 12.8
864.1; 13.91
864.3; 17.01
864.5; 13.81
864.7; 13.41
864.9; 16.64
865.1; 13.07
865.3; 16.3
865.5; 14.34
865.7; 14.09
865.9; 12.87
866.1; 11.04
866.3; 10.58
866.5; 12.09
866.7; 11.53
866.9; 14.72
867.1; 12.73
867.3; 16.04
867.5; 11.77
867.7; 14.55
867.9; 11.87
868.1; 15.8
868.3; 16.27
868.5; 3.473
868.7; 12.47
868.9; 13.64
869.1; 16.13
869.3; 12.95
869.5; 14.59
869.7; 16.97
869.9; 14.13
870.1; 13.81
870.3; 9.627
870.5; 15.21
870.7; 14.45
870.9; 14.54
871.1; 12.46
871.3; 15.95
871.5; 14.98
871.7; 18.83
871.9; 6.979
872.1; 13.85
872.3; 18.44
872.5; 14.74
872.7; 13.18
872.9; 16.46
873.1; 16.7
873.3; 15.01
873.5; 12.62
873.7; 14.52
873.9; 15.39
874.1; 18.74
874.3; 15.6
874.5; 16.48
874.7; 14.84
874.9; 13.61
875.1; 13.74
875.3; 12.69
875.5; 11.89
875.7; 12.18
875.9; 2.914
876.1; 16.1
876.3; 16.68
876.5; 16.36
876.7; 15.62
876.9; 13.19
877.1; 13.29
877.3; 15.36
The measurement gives 0.0408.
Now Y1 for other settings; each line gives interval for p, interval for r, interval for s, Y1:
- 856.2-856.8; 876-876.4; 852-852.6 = 0.0284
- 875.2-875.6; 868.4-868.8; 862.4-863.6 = 0.0724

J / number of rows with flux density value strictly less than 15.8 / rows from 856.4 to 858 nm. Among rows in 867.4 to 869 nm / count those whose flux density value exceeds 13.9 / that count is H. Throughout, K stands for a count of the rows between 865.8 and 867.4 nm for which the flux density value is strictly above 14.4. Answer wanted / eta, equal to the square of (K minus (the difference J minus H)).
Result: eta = 0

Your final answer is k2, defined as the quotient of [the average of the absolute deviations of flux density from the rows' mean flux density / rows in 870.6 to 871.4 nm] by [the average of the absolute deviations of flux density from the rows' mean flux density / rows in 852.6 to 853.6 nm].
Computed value 1.1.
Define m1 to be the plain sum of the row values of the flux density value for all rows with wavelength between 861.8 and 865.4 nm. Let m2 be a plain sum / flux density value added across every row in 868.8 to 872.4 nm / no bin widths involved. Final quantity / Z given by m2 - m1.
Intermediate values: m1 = 263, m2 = 258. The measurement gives -5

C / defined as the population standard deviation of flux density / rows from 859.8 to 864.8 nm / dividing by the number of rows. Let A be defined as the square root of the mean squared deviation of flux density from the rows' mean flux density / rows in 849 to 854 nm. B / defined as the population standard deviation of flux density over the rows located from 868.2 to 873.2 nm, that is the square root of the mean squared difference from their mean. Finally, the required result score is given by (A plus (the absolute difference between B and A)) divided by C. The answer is 1.1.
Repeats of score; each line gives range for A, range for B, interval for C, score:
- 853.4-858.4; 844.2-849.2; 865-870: 1.7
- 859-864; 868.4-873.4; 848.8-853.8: 1.9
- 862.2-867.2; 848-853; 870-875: 1.5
